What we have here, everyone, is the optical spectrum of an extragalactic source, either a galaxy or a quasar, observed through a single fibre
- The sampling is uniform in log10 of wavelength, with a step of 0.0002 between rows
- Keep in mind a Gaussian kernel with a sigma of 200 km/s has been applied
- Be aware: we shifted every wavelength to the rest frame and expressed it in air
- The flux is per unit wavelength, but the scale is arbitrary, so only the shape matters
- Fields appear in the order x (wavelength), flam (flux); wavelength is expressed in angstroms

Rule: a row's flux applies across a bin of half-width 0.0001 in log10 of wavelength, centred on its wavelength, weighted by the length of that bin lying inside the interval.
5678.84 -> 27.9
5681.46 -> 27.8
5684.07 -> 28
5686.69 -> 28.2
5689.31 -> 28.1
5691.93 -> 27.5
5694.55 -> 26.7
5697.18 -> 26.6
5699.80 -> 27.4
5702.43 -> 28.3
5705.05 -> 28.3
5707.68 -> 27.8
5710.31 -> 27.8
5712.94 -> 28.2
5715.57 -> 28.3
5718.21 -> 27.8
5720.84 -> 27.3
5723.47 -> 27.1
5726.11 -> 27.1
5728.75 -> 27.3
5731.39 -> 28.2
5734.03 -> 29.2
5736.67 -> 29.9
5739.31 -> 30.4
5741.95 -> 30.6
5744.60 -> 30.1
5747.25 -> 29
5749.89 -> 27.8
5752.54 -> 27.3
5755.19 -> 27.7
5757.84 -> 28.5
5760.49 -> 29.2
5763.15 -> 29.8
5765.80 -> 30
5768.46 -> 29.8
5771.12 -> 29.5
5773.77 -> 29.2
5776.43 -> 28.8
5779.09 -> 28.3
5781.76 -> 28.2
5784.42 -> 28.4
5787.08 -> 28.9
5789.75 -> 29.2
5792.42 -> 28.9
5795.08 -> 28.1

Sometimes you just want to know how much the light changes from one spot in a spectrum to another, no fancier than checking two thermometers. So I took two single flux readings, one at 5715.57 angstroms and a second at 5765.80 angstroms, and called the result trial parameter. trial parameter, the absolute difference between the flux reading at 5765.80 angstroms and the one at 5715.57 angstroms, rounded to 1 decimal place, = 1.7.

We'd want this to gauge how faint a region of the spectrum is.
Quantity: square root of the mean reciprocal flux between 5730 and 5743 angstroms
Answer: 0.184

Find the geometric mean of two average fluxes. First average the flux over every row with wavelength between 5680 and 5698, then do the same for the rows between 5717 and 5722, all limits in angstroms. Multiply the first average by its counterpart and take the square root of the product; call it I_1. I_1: 27.6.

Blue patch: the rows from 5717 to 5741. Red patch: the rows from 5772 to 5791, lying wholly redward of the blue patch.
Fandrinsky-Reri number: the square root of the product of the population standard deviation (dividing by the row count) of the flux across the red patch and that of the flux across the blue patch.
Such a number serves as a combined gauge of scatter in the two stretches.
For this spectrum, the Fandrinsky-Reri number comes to 0.7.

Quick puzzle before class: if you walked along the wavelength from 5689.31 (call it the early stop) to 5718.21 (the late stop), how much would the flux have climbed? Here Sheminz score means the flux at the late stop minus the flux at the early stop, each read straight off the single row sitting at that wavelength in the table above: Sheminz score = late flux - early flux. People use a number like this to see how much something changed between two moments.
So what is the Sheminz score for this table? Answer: -0.3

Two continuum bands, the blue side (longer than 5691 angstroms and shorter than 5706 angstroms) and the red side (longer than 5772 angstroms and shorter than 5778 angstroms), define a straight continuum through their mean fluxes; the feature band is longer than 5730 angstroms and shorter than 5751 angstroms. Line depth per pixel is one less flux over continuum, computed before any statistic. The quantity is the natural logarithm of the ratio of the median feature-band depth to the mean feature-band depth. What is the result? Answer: 0.21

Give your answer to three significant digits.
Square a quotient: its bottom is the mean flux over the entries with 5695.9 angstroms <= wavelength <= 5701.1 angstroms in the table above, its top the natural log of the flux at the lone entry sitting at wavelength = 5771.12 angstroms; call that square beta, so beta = 0.0157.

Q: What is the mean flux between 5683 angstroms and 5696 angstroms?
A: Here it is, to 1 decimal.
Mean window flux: 27.7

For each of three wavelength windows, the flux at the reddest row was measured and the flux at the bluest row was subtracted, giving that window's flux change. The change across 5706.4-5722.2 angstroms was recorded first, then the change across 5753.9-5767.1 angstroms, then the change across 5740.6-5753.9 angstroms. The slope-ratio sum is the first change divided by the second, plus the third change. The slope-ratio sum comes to -4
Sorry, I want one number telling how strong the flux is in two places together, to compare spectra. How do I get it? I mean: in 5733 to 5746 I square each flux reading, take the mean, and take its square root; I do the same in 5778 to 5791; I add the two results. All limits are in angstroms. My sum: 58.6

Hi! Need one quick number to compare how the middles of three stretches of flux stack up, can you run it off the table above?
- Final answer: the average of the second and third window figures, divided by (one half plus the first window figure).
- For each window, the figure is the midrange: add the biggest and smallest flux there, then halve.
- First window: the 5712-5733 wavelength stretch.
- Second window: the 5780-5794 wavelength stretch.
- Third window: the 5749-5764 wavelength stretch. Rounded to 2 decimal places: 1.02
